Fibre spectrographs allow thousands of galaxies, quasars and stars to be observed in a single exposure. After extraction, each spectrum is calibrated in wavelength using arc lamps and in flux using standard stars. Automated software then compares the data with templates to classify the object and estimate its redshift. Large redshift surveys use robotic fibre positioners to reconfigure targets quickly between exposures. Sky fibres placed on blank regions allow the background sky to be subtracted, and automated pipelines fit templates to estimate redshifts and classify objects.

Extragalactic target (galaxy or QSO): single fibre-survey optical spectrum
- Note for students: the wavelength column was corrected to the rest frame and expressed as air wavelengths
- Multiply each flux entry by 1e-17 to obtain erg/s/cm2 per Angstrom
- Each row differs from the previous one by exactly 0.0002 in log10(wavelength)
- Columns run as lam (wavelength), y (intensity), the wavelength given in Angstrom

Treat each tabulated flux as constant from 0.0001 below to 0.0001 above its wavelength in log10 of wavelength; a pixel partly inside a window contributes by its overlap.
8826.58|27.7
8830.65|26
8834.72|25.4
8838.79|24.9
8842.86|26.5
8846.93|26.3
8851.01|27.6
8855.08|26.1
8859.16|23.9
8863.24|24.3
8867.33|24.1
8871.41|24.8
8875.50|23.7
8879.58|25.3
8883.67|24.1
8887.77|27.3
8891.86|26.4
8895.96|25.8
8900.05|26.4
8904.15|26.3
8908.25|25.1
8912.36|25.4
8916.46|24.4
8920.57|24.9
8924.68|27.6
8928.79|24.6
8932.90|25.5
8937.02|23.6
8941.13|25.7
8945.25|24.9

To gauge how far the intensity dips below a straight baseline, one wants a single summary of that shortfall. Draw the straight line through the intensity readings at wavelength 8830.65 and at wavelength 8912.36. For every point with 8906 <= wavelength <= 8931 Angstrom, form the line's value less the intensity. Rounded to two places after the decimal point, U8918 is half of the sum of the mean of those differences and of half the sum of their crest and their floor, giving -0.32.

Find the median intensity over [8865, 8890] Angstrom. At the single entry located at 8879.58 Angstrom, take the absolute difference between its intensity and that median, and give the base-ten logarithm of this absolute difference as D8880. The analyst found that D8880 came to -0.1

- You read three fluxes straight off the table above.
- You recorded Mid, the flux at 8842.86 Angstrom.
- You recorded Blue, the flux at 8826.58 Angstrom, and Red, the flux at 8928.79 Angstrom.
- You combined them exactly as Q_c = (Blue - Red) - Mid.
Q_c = -23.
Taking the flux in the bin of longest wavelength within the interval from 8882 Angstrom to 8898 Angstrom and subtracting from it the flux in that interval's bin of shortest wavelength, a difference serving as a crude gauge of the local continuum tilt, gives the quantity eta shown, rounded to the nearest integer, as 2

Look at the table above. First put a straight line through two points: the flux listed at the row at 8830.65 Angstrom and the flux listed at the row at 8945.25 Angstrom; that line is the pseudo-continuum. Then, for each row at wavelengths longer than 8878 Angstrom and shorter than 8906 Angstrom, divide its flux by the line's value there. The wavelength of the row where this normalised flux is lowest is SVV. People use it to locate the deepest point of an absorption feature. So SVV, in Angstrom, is 8883.67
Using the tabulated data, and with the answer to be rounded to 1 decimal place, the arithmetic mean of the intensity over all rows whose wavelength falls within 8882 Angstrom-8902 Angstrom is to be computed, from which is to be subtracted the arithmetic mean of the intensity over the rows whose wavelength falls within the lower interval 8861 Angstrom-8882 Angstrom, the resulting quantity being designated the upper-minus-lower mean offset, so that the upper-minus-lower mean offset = 1.6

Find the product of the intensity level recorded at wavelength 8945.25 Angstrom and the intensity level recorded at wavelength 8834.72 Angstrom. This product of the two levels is 632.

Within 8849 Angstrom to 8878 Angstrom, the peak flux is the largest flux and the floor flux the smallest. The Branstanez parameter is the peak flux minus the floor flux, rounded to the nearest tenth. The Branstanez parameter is 3.9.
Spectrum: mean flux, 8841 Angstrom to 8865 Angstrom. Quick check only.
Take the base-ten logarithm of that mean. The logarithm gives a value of 1.41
